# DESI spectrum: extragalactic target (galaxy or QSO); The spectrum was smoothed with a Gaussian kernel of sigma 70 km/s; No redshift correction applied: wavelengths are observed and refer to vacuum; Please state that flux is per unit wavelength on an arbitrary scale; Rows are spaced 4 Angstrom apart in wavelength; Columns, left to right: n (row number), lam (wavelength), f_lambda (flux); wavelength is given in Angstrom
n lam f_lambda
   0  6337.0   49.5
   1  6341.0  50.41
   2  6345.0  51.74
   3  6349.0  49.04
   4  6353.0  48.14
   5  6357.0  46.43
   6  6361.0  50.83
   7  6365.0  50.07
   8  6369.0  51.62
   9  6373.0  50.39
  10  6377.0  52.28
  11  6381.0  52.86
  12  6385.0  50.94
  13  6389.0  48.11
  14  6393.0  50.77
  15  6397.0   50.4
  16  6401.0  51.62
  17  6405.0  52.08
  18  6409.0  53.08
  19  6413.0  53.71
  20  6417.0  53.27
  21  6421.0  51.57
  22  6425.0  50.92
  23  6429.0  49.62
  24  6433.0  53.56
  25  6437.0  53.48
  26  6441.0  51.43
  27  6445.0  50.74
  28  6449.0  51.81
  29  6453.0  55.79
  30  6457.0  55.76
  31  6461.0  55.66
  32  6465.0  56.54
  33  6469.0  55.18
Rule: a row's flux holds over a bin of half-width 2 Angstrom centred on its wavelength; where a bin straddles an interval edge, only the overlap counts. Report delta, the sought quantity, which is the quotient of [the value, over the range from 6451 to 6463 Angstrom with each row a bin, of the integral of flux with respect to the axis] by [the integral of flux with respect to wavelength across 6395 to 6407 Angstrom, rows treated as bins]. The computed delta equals 1.09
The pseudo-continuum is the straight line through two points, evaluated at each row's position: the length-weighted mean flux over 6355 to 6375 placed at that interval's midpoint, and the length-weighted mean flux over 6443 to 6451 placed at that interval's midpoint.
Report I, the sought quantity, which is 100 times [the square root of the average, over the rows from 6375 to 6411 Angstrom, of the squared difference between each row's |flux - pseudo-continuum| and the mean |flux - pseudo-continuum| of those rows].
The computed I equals 91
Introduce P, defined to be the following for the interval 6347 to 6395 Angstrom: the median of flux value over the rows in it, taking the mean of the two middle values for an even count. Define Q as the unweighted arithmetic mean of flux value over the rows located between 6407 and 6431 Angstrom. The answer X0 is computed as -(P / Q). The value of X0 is -0.97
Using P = 50.6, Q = 52.0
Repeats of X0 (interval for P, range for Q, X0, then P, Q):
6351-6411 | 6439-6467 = -0.94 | 50.8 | 54.0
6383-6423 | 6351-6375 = -1.04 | 51.6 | 49.6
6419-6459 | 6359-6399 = -1.02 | 51.7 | 50.8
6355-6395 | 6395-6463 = -0.97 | 50.8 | 52.6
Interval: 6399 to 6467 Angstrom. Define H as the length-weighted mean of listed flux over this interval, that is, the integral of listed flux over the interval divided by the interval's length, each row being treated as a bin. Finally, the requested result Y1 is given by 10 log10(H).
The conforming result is 17.2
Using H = 53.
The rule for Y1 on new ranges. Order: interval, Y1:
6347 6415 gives 17.1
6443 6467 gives 17.4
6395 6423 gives 17.2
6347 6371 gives 16.9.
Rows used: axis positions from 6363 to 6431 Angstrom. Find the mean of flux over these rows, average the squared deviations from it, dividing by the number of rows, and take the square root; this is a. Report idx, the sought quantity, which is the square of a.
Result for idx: 2.0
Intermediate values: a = 1.4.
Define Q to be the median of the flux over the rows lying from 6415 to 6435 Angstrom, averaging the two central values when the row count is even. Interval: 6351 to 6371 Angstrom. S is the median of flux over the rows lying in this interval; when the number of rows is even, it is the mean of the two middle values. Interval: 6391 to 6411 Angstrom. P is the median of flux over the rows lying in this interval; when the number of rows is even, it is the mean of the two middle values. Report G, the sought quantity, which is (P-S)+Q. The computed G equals 53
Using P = 51.6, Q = 51.6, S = 50.1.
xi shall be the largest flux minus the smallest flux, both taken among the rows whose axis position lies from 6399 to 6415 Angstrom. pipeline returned 2.1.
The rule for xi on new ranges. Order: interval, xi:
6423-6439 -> 3.9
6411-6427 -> 2.8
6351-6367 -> 4.4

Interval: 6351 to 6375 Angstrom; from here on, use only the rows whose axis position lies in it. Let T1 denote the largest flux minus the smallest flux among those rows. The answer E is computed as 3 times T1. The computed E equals 15.6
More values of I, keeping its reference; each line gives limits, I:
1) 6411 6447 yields 108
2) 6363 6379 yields 85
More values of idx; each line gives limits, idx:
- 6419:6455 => 3.1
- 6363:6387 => 1.0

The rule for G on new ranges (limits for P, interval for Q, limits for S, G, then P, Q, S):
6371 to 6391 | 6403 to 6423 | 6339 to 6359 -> 55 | 50.9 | 53.1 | 49.0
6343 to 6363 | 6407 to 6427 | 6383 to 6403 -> 51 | 49.0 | 53.1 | 50.8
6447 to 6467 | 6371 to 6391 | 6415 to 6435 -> 55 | 55.8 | 50.9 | 51.6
